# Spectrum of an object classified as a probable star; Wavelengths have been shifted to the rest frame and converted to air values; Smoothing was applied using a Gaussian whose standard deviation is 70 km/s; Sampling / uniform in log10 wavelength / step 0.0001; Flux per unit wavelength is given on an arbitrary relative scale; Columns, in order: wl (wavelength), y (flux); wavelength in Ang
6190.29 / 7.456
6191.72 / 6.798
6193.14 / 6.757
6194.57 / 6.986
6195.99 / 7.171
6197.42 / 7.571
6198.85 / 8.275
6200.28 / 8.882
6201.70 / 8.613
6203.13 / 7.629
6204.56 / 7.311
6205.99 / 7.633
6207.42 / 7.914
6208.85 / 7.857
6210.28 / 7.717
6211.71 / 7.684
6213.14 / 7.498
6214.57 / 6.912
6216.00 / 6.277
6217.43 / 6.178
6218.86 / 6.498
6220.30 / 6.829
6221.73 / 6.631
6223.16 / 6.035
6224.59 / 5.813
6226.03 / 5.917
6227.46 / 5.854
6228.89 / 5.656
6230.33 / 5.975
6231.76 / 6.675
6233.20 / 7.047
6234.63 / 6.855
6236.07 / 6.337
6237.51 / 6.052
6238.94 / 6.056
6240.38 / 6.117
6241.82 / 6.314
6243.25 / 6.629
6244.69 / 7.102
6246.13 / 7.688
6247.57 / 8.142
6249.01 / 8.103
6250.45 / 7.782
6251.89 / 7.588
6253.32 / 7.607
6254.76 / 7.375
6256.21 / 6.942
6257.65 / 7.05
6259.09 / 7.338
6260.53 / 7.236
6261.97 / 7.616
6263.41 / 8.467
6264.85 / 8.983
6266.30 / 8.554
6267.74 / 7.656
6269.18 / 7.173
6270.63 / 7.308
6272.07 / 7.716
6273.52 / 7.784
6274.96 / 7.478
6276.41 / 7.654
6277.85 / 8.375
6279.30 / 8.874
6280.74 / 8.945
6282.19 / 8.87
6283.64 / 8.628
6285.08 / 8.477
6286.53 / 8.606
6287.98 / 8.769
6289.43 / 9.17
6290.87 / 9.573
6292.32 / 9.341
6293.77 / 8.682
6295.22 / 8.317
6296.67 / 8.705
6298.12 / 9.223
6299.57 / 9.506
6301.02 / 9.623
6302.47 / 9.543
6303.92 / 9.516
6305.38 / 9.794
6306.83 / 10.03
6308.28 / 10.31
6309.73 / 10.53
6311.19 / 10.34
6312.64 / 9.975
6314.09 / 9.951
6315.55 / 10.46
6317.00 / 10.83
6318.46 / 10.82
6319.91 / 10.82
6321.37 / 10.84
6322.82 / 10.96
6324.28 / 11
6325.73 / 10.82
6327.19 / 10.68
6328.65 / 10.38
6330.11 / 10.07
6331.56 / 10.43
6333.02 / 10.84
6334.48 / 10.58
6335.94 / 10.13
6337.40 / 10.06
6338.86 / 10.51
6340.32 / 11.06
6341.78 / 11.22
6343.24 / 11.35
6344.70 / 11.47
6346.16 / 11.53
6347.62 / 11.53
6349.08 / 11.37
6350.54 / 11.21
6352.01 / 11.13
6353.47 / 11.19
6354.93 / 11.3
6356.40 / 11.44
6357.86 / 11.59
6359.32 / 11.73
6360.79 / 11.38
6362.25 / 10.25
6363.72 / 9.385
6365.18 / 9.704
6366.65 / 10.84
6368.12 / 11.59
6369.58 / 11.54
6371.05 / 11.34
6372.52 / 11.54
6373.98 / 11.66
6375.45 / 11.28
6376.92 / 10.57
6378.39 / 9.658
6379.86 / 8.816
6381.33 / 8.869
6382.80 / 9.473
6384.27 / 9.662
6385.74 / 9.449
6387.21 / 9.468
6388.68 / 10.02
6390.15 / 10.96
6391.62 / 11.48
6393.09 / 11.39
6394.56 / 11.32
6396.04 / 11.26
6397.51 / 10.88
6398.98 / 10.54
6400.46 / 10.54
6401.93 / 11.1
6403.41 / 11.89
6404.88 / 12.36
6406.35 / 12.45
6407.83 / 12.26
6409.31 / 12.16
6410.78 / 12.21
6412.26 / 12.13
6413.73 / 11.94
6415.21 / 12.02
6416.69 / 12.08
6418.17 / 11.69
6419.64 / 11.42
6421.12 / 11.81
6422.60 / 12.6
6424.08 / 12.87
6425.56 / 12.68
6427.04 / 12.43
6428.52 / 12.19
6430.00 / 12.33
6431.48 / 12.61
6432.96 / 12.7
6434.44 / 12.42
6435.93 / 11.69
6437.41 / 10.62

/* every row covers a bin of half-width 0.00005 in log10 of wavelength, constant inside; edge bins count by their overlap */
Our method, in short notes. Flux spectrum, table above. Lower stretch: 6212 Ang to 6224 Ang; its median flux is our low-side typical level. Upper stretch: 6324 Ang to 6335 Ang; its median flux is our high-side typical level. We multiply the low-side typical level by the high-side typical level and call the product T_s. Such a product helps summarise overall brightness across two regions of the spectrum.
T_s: 70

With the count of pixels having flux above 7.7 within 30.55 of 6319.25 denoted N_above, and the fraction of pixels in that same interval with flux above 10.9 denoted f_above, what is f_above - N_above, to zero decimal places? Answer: -42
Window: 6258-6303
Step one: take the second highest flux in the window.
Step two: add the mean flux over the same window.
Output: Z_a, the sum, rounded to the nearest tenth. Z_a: 18.0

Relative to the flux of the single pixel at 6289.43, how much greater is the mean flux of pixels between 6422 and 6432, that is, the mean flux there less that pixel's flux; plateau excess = 3.36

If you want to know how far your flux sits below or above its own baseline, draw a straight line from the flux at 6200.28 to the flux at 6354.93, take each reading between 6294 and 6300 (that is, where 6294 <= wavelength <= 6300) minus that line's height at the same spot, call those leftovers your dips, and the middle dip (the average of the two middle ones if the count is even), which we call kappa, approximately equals -1.44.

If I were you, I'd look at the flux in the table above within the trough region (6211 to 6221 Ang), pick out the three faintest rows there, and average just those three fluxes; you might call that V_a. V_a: 6.3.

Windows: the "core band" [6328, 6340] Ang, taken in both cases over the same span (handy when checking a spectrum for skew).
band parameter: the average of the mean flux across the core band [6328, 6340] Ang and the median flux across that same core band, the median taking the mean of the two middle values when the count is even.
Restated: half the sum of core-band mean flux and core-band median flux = 10.4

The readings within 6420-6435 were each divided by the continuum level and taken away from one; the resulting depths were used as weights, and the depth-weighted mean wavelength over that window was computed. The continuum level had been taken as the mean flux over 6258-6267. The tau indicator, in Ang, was 6427.8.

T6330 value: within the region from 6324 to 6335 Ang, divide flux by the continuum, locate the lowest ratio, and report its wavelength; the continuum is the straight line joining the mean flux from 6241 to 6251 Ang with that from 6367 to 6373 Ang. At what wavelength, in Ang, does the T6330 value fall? 6330.11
